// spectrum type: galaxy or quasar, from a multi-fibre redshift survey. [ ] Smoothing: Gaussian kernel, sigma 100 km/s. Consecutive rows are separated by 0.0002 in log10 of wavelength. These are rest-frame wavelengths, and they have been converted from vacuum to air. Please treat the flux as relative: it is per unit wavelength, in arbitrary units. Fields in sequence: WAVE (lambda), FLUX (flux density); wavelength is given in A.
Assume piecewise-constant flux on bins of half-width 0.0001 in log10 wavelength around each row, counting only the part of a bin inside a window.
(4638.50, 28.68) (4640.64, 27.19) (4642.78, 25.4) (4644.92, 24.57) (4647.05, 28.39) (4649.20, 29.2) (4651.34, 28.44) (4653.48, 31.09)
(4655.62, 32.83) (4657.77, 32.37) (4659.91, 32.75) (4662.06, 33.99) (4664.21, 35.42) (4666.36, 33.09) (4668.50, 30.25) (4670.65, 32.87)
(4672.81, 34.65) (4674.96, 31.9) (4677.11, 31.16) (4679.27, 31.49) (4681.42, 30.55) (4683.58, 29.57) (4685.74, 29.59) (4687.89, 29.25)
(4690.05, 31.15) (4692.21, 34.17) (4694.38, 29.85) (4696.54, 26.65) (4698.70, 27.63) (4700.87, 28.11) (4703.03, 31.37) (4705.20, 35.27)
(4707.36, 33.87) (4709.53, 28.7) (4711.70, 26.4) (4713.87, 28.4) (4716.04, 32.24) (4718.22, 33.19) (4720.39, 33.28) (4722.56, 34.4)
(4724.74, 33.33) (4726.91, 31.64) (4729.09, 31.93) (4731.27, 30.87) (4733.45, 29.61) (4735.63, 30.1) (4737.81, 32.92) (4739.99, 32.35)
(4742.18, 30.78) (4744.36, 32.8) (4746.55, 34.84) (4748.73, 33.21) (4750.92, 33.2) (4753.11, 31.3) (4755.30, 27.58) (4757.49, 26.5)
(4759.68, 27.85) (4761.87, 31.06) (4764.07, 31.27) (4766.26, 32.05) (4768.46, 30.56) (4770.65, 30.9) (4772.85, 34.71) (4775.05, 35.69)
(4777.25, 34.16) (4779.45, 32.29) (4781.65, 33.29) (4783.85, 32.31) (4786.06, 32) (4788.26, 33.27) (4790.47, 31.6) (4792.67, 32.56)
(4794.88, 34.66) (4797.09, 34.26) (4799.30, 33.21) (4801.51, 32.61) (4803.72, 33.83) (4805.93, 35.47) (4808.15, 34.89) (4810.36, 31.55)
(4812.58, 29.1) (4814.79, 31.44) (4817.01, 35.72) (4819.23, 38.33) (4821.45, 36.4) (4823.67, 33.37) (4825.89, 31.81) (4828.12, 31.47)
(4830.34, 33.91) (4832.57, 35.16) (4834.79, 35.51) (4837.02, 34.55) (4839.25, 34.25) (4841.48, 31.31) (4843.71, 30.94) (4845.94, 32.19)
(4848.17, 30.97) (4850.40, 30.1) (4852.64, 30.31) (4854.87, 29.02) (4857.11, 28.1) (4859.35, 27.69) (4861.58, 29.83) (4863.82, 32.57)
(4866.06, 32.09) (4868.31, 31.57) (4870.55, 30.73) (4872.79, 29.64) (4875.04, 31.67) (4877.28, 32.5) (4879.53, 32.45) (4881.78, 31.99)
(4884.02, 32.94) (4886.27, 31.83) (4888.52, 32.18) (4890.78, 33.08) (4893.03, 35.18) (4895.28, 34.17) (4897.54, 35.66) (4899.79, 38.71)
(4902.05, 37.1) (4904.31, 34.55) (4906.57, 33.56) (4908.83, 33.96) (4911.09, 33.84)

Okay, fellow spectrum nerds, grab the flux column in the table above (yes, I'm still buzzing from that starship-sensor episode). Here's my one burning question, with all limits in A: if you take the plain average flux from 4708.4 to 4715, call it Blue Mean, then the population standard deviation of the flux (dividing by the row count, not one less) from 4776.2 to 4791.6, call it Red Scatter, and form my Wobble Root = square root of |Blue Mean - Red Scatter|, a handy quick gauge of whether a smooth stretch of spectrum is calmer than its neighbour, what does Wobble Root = 5.20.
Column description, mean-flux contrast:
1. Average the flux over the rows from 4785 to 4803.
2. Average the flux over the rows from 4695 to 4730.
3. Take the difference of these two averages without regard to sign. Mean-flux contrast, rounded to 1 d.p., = 2.0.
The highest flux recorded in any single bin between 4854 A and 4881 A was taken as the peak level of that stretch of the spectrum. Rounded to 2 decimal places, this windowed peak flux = 32.57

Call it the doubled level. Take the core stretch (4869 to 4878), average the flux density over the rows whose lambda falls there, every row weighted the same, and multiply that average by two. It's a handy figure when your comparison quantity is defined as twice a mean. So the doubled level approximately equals 62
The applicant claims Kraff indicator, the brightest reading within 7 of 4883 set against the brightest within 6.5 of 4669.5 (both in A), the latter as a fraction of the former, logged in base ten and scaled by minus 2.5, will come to -0.079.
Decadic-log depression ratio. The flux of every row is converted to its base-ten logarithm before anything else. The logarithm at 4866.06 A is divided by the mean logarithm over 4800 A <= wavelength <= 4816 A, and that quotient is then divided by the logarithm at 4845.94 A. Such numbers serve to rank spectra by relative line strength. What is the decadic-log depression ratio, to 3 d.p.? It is 0.660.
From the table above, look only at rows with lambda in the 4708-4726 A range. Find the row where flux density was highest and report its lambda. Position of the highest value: 4722.56 A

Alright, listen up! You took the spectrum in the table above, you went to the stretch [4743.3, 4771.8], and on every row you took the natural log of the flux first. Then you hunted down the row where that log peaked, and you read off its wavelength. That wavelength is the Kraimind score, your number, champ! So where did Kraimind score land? 4746.55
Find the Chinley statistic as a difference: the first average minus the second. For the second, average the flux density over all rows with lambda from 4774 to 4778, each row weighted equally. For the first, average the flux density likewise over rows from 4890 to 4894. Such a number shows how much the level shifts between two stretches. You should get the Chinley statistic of -0.8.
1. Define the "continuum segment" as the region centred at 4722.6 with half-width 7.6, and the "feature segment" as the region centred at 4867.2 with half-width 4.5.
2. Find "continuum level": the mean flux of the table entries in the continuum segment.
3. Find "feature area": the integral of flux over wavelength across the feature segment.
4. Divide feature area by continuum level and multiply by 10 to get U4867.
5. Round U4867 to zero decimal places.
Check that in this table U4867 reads 87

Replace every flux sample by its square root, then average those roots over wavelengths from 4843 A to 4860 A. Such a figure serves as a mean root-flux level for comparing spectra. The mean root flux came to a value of 5.47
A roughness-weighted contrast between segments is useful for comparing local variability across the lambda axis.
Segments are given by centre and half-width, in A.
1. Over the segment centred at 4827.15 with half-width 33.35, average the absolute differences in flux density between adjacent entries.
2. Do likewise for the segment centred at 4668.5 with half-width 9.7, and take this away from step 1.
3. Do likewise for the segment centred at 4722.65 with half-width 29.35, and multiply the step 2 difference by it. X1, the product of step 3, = -0.89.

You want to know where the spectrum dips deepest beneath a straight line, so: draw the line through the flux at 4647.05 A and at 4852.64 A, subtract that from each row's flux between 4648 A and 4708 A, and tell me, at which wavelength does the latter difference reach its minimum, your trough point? 4696.54 A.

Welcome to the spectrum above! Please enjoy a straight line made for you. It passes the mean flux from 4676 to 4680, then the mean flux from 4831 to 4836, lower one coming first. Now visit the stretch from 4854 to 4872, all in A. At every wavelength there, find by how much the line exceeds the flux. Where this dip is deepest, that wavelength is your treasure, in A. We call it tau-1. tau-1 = 4859.35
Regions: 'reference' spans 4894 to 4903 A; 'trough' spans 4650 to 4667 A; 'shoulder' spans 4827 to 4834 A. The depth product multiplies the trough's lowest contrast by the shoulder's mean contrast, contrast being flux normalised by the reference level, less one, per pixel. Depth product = 0.017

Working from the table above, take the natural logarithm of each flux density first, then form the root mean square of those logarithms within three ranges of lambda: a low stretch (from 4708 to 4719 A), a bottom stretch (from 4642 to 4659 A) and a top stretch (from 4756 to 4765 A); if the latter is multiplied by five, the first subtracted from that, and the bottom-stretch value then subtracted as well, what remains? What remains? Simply 10.1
